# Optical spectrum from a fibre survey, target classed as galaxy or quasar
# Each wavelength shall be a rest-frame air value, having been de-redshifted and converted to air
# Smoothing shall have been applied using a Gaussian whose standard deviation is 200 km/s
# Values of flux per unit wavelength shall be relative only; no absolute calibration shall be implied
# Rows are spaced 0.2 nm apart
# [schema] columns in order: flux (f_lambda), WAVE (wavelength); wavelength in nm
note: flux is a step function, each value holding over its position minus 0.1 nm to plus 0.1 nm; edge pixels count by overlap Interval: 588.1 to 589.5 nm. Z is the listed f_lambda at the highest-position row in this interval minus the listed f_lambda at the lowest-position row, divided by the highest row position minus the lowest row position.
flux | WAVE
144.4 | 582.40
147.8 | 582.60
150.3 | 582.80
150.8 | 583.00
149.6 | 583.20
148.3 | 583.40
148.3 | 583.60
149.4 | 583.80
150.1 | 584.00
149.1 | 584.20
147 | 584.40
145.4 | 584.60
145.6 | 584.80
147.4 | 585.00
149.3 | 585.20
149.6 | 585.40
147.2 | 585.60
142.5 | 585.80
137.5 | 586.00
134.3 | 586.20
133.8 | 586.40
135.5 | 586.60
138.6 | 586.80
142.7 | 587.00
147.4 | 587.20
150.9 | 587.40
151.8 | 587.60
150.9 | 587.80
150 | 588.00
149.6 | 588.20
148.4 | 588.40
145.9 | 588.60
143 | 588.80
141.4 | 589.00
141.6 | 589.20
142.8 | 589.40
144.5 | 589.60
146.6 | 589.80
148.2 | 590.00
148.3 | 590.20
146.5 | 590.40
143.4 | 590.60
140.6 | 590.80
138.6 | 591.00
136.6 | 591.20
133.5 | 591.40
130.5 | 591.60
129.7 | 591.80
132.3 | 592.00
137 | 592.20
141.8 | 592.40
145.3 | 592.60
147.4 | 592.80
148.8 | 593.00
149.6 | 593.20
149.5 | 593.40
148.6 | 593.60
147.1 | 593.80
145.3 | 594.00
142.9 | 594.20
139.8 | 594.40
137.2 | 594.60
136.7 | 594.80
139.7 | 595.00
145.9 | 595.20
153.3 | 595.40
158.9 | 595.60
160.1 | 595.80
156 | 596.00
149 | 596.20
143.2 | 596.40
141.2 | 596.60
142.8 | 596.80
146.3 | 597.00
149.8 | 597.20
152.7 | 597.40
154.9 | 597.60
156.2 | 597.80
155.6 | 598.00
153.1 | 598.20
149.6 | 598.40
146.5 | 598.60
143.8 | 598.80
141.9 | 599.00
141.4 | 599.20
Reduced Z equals -6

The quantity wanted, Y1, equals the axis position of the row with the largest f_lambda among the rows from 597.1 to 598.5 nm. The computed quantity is 597.80 nm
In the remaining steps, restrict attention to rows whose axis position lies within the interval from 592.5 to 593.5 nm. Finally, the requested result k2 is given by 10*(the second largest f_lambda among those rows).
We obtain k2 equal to 1495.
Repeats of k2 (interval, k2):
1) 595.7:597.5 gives 1560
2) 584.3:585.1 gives 1470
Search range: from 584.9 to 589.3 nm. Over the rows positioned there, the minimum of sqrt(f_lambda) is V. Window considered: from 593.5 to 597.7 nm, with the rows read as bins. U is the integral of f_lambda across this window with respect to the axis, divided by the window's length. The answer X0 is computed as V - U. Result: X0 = -136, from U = 147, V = 11.6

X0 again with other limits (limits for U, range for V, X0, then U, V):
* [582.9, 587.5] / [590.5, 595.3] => -134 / 145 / 11.4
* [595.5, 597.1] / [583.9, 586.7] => -138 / 150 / 11.6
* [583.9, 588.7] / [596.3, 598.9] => -134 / 145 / 11.9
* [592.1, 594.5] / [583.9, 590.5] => -134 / 145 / 11.6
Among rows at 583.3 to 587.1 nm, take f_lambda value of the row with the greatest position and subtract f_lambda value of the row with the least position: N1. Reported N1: -6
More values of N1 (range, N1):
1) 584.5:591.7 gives -15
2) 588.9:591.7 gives -11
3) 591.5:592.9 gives 17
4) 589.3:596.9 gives 0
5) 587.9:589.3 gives -8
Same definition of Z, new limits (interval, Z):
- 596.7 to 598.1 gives 11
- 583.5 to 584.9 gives -2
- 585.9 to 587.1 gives 5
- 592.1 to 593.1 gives 15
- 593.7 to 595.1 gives -6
